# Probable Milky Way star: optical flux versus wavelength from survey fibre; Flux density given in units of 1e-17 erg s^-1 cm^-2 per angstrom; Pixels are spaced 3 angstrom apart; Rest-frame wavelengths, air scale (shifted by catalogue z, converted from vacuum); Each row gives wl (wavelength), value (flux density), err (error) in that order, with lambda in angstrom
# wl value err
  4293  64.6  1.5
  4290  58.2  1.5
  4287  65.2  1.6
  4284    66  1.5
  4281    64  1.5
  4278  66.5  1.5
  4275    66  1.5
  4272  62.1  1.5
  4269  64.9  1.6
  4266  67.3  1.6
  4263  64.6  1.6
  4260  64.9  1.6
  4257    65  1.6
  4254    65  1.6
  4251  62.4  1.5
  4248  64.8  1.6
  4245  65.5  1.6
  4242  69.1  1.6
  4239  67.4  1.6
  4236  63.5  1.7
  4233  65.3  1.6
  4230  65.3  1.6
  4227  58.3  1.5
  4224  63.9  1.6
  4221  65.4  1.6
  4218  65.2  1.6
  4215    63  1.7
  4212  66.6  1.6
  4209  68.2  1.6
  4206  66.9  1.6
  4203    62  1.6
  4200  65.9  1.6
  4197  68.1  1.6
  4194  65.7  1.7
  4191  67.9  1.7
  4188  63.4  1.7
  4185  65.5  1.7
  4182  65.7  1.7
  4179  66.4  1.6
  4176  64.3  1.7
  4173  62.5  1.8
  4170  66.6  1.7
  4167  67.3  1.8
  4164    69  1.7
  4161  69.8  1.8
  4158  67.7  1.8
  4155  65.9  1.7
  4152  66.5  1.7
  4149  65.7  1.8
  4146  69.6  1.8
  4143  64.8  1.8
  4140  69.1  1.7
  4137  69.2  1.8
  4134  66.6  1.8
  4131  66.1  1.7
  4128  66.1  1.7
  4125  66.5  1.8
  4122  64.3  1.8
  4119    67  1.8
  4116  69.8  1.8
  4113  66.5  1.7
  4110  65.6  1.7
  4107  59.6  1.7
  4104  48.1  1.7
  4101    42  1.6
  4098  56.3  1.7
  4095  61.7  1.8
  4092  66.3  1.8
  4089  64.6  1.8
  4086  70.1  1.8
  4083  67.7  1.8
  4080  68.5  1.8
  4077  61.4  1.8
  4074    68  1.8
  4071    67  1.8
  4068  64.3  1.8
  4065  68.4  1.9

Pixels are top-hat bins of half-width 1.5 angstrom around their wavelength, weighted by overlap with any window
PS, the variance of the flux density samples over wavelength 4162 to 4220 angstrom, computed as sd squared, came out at 4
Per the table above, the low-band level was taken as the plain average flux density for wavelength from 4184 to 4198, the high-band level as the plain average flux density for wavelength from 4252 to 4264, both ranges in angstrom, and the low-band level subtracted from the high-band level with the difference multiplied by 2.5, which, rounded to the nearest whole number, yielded -3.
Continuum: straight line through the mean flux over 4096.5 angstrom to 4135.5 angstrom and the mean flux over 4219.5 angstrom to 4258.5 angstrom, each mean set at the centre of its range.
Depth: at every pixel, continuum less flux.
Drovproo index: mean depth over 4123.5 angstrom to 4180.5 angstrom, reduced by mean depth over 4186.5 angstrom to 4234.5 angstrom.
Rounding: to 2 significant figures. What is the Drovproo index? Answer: -3.1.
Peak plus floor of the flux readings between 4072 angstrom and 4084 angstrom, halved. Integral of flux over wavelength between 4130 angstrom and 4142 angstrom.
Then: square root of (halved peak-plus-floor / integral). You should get 0.28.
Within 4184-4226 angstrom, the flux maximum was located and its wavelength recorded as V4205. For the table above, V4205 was 4209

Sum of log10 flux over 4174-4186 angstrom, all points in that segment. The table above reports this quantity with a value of 7.26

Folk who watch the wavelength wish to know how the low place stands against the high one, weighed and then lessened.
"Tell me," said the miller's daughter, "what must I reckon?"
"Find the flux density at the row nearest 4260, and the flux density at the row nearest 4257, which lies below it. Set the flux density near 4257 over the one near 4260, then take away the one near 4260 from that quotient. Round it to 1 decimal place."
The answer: -63.9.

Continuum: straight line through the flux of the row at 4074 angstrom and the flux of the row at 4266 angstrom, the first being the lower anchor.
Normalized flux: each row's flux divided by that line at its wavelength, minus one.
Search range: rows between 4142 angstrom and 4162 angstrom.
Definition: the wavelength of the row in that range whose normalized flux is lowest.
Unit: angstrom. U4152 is 4143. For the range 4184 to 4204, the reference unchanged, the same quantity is 4203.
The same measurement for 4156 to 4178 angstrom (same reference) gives 4173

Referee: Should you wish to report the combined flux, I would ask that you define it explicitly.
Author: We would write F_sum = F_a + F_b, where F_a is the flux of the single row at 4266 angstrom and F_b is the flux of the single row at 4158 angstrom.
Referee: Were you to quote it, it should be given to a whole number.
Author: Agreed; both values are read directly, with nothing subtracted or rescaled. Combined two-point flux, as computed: 135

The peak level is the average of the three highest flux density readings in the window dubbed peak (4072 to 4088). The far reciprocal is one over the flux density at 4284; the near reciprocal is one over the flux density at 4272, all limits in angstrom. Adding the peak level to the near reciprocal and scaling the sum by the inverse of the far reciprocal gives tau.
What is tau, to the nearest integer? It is 4546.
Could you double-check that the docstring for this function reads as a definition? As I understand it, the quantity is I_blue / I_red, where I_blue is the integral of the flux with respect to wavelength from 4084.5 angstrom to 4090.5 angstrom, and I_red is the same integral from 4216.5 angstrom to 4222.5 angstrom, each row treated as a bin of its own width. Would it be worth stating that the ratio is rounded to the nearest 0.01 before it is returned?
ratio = 1.03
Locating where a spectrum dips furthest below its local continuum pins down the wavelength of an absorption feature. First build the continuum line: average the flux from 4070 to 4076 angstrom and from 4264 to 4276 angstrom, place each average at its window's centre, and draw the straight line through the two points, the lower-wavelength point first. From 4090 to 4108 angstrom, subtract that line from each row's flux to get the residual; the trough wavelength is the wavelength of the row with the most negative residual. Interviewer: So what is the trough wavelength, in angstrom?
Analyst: 4101 angstrom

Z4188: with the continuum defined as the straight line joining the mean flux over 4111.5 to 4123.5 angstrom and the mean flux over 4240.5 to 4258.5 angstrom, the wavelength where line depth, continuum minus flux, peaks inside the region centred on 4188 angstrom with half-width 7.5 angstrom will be 4188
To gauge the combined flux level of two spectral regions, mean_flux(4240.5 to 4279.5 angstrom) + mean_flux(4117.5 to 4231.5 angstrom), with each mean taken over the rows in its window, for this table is 131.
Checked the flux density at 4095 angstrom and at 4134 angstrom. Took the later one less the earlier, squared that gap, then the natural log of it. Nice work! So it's 3.2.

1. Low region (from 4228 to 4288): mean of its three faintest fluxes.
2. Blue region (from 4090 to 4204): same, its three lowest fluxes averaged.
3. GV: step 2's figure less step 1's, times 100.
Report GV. -1387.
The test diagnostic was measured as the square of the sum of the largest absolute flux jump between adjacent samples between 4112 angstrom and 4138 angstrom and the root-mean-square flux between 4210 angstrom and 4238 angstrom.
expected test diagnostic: 4542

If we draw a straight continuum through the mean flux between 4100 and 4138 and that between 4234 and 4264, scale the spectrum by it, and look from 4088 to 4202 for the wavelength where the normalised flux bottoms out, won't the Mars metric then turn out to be 4101 angstrom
